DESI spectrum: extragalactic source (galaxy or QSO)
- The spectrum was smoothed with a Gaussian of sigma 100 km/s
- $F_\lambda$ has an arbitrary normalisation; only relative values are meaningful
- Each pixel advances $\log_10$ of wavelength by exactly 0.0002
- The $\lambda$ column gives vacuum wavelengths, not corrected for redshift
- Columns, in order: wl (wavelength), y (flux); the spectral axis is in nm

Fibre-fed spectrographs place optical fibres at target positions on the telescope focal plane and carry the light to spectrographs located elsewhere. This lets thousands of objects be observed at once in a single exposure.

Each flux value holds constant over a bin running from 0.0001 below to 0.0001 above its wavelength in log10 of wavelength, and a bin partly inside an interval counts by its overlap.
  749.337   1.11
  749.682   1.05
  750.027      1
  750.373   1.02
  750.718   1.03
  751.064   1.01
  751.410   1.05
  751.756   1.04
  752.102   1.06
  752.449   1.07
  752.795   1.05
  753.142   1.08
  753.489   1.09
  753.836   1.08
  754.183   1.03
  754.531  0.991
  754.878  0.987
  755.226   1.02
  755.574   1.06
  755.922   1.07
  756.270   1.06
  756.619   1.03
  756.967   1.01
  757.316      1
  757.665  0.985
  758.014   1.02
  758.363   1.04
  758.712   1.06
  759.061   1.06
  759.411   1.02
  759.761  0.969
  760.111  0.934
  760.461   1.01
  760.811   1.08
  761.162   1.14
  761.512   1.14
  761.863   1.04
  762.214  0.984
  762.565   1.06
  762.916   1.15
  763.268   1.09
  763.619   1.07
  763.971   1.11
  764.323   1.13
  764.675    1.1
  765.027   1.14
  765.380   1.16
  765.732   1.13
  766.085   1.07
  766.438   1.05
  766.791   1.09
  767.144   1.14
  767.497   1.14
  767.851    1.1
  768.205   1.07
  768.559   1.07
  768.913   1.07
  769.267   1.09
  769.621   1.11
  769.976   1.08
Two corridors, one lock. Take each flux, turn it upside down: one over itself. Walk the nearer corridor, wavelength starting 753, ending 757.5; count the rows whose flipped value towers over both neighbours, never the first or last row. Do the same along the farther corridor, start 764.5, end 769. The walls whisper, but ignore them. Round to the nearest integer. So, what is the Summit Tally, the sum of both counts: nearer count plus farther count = 2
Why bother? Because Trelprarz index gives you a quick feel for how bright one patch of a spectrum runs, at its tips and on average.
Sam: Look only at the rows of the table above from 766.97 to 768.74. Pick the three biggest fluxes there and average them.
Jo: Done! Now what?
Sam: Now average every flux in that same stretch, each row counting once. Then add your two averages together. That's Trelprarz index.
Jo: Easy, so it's 2.23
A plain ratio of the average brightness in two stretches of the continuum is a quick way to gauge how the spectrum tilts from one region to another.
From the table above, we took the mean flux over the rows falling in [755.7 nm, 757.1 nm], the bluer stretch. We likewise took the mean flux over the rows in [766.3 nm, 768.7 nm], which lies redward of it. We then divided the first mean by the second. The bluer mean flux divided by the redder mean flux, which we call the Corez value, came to 0.953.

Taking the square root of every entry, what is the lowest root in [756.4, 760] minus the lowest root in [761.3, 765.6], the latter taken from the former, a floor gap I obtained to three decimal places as -0.008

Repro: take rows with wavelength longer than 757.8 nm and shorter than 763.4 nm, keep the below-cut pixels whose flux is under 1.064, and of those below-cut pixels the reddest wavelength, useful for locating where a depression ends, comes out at 762.565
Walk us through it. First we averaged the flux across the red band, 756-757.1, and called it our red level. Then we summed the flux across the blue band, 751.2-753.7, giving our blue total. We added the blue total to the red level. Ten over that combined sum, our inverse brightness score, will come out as 1.2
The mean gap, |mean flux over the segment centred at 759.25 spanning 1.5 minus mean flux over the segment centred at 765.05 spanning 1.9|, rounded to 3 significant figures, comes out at 0.105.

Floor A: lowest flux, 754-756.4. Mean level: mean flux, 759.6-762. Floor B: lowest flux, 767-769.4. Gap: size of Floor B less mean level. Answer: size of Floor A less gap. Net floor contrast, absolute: 0.962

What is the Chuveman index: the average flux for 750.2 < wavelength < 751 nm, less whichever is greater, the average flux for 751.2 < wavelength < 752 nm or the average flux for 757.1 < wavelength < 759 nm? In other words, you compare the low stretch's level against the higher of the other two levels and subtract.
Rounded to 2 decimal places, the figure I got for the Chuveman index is -0.02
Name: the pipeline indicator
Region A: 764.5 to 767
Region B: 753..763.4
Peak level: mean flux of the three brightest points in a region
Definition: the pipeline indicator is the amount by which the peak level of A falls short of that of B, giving 0.000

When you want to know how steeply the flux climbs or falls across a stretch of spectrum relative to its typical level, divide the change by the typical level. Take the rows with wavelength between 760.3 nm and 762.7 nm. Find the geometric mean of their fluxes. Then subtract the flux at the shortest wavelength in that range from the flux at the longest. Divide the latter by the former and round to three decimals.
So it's 0.047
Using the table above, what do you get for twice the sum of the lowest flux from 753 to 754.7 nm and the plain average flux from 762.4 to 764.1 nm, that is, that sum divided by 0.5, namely 4.17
